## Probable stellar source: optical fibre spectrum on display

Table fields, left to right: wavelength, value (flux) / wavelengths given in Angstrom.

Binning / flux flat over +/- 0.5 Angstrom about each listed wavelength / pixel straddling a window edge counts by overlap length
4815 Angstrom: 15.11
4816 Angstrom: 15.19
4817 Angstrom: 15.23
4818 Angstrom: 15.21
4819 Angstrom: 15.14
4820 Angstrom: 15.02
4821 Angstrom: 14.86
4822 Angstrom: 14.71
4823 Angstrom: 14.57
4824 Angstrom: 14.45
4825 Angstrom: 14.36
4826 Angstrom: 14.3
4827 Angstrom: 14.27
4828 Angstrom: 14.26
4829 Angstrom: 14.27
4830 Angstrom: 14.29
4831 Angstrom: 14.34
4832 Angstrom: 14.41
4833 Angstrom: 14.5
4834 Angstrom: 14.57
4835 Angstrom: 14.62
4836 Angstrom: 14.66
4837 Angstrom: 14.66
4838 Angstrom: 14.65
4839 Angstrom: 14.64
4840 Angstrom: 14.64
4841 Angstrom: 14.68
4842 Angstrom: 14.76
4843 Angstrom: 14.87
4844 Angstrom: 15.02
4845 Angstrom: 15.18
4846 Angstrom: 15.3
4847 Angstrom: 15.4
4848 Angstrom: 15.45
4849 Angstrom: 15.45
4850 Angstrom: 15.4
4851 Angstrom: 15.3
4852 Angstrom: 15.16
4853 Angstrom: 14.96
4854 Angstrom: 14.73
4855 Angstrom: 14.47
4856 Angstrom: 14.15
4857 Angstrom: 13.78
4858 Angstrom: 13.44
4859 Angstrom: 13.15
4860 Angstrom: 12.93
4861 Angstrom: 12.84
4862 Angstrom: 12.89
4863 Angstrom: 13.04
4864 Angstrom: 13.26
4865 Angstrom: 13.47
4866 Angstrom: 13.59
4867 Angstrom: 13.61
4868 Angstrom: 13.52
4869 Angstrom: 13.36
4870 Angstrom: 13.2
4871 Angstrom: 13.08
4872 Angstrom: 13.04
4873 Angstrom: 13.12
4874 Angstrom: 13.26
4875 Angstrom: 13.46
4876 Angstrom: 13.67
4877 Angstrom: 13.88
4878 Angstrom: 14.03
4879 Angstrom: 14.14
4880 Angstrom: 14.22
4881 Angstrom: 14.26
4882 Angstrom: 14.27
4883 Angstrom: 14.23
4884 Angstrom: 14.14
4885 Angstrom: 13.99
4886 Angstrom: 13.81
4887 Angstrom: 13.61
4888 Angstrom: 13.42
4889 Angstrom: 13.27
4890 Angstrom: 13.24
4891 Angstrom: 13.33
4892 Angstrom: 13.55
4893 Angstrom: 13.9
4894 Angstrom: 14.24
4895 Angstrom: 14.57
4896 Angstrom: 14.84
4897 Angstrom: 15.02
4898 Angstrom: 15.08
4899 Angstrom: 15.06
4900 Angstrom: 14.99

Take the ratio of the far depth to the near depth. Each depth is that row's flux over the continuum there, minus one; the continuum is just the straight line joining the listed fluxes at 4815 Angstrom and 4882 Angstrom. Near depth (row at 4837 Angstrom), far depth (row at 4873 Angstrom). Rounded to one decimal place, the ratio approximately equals 7.5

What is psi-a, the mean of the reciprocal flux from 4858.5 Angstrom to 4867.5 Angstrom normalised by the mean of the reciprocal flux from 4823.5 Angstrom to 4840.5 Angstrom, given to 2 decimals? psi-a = 1.10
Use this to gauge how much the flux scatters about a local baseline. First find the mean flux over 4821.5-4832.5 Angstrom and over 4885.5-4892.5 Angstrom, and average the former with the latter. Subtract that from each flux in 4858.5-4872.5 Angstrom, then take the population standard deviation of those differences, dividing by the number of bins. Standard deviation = 0.25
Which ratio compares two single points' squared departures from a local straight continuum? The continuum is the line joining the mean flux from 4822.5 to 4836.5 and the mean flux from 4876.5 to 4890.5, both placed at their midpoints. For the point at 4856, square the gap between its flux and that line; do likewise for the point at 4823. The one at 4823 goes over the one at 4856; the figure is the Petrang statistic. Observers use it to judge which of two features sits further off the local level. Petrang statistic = 59.9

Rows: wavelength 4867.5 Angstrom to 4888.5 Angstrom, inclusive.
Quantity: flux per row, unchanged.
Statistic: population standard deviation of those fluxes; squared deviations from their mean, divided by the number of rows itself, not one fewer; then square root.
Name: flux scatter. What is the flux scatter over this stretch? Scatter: 0.42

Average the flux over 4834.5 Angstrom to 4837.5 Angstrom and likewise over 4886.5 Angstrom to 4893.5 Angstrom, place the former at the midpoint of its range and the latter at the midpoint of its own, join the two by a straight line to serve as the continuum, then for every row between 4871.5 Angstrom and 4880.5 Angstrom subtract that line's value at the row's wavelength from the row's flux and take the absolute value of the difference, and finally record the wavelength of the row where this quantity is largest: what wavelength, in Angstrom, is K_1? 4872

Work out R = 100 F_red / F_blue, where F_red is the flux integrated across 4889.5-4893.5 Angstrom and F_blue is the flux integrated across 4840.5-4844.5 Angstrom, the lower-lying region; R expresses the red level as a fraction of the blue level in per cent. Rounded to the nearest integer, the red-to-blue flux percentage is 91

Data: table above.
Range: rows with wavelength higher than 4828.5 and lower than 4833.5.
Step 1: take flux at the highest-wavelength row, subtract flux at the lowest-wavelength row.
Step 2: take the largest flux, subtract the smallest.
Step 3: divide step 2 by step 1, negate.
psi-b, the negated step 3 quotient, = -1.0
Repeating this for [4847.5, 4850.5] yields 1.0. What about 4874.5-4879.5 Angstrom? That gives -1.0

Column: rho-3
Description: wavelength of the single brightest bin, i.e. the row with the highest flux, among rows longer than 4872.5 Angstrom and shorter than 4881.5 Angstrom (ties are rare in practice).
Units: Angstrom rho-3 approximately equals 4881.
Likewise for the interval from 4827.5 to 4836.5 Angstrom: 4836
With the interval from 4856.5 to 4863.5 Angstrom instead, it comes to 4857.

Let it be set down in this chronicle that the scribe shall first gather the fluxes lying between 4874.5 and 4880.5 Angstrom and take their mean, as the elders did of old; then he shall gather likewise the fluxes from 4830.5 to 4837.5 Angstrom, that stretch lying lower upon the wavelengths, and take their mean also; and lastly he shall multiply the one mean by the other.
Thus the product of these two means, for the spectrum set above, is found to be 202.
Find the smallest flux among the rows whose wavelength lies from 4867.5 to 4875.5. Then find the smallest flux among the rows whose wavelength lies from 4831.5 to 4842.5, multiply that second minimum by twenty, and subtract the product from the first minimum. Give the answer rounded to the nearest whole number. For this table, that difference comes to -275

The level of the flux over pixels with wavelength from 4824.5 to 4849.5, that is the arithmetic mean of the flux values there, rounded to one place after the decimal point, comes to 14.7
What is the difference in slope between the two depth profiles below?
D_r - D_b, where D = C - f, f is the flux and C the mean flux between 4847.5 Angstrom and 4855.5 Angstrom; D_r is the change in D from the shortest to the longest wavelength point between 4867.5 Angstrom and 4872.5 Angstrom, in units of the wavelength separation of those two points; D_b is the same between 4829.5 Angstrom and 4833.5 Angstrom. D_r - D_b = 0.19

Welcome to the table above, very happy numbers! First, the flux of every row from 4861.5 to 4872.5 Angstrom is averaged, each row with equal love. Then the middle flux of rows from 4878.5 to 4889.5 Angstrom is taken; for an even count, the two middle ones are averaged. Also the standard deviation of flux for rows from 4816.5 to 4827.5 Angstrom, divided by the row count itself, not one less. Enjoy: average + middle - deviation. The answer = 27.06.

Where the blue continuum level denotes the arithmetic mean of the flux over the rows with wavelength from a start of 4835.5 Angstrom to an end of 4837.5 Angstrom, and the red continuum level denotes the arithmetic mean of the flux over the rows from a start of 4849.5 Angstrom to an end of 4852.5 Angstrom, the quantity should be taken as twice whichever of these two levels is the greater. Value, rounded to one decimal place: 30.6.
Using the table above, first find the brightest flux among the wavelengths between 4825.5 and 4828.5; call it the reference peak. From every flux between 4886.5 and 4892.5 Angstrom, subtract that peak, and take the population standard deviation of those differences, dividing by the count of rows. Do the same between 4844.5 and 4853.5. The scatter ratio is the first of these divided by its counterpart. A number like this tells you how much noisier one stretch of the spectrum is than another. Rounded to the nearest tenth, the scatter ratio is 0.9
